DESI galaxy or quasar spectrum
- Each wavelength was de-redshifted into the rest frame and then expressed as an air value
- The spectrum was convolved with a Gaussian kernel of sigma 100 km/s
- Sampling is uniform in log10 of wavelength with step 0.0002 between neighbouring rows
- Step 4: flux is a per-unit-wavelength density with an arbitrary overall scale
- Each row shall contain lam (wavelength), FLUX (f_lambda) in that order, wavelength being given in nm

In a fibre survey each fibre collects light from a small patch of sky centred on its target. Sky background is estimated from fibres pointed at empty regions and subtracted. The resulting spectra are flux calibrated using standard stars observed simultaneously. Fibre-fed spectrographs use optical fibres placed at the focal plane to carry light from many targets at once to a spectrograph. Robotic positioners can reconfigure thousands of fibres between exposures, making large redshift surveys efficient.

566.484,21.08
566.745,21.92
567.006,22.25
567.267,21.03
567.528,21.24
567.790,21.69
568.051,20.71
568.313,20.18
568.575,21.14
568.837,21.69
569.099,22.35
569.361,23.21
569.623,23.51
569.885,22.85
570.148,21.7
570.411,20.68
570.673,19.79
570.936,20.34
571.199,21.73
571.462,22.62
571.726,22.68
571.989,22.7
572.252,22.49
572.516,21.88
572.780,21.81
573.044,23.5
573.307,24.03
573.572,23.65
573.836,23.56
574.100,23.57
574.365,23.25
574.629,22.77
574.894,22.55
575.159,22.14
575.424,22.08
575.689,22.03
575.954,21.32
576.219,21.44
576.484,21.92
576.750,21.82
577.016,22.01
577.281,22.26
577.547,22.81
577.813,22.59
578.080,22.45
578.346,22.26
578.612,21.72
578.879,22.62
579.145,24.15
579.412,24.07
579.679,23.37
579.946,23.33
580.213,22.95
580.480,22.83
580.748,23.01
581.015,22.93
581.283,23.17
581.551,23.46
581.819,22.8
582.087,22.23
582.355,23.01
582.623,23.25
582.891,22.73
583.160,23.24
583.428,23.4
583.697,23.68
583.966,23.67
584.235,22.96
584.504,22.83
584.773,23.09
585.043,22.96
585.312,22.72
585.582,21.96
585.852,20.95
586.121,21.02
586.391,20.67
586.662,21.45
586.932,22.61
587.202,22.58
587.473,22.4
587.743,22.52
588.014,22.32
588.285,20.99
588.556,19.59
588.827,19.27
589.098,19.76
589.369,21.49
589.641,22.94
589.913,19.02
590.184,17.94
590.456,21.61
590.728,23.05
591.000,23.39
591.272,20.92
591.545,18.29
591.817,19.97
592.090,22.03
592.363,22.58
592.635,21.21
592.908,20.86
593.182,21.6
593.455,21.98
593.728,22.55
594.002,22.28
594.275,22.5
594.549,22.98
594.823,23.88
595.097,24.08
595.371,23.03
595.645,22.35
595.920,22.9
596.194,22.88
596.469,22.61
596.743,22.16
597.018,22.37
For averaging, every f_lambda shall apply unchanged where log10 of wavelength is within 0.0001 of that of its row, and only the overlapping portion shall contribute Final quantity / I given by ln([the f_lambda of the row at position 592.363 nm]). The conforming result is 3.12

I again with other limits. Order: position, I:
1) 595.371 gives 3.14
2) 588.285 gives 3.04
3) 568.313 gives 3.00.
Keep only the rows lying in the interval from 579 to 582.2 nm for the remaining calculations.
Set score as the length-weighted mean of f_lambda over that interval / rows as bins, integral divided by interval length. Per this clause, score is 23.2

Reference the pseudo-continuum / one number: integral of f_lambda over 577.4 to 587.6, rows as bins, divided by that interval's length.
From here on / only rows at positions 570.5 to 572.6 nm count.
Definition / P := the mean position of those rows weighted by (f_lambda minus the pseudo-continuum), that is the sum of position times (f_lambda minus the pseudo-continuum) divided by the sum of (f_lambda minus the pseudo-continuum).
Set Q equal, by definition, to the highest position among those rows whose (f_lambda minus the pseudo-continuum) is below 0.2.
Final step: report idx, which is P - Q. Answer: -1.41 nm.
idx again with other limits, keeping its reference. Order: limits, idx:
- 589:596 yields -5.23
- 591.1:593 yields -0.99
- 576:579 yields -1.66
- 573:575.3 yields -1.77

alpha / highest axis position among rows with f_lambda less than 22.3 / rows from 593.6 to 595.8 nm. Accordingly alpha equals 594.002 nm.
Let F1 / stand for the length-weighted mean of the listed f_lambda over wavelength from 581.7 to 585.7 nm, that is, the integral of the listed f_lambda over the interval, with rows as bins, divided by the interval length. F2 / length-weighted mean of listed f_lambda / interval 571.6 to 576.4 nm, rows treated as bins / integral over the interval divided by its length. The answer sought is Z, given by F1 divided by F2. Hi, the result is 1.02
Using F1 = 23.0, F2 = 22.6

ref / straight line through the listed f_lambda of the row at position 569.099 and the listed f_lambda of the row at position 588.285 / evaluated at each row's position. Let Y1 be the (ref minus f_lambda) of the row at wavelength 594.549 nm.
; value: -2.4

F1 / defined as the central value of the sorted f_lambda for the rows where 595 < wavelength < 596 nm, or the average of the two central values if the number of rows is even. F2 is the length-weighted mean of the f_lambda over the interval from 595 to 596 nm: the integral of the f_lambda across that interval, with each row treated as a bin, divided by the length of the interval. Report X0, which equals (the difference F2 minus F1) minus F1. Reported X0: -22.9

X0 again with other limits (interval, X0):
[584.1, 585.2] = -23.0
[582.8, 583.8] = -23.4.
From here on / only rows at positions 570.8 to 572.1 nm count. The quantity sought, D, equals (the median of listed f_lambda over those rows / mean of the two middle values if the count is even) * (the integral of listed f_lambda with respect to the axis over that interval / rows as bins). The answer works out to 647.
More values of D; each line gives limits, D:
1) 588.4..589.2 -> 307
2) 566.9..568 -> 507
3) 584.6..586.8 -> 1044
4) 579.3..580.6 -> 707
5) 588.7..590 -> 528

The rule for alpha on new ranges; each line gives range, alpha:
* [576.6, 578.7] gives 578.612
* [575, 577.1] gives 577.016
